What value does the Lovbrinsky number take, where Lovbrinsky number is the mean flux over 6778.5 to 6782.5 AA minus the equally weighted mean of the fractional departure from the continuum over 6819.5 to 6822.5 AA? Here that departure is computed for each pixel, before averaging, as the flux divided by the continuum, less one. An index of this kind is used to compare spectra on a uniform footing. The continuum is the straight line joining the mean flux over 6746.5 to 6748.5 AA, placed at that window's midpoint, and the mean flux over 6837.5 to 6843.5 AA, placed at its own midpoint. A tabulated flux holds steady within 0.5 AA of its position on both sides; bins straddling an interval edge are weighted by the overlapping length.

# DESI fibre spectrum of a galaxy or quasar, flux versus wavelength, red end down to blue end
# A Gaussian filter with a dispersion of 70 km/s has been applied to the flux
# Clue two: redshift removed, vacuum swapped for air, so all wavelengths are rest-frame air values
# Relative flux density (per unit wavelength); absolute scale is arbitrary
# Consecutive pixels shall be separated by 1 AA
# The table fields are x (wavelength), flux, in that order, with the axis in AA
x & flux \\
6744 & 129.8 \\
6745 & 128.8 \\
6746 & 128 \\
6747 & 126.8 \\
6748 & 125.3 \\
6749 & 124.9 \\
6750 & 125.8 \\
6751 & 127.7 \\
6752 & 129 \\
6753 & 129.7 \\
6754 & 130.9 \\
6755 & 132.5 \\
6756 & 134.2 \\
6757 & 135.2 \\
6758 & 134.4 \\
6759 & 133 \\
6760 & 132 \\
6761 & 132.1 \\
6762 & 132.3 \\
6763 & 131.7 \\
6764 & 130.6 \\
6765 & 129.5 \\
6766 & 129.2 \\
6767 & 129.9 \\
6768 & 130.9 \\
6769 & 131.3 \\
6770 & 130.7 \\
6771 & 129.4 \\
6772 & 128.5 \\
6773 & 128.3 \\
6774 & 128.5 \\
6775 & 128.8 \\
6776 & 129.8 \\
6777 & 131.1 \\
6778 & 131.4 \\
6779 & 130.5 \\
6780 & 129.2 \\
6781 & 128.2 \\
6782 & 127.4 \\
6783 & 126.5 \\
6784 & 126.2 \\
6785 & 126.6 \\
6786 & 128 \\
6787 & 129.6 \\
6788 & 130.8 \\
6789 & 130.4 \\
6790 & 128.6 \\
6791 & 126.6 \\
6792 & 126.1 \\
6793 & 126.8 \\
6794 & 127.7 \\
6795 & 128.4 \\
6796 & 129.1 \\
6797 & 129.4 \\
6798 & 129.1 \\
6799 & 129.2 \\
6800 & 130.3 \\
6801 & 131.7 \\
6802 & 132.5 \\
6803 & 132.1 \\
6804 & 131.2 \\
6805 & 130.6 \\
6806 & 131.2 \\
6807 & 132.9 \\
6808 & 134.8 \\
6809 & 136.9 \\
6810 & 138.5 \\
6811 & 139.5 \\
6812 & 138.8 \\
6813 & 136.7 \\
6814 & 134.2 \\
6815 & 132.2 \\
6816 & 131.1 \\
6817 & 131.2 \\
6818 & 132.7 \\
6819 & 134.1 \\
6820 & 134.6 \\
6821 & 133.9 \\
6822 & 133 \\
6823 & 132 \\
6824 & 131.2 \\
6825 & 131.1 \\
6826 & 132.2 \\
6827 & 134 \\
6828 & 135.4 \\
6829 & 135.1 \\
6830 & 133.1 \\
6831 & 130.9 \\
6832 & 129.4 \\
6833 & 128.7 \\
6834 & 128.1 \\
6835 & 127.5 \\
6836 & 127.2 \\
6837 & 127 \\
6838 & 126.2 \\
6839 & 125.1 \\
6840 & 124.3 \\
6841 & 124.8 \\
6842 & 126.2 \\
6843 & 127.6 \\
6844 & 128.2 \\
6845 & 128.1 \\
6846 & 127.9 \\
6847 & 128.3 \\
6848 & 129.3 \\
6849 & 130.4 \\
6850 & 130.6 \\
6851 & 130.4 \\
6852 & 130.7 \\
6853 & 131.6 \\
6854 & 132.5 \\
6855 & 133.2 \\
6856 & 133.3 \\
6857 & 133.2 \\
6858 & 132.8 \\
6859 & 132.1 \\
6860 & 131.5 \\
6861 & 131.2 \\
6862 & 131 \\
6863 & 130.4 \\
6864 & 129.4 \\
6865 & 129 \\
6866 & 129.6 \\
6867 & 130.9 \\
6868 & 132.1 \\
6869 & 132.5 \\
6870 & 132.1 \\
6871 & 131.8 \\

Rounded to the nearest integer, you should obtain 129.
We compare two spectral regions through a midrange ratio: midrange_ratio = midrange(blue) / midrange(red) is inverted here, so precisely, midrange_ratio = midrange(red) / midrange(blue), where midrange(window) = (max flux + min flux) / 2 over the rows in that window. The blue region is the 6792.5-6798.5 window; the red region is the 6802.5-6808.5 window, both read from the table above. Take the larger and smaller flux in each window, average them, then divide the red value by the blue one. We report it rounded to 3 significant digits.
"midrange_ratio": 1.04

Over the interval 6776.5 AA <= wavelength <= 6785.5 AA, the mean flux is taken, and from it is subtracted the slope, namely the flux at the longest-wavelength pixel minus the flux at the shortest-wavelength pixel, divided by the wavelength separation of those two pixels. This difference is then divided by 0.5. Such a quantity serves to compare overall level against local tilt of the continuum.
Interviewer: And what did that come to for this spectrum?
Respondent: 258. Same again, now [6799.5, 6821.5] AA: 267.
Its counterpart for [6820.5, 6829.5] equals 266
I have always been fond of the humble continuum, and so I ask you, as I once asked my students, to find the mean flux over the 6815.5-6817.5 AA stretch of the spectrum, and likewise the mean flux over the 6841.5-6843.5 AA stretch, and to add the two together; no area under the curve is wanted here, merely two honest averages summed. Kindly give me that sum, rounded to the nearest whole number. 258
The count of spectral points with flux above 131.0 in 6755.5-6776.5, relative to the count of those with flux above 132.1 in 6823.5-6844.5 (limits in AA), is 1.8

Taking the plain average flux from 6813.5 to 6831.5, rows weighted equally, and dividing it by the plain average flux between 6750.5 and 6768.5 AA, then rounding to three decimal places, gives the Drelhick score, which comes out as 1.012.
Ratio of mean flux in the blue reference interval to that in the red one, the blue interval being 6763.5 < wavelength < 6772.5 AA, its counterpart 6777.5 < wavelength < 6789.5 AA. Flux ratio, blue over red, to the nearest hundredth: 1.01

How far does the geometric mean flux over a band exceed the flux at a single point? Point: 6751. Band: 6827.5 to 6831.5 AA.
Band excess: 6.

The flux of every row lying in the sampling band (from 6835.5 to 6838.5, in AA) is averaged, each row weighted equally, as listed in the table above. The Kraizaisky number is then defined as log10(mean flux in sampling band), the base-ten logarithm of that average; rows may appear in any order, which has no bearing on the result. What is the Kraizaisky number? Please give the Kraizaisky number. 2.10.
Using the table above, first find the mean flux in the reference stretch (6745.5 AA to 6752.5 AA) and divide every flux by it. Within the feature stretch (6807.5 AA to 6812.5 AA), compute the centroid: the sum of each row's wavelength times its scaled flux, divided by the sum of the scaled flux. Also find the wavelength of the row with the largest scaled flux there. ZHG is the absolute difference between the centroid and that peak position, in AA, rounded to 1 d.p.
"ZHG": 1.0 AA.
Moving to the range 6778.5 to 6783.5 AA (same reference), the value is 2.0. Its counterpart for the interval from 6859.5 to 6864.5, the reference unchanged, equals 2.0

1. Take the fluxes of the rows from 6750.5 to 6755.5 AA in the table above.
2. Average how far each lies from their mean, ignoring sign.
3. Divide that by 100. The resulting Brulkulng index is 0.014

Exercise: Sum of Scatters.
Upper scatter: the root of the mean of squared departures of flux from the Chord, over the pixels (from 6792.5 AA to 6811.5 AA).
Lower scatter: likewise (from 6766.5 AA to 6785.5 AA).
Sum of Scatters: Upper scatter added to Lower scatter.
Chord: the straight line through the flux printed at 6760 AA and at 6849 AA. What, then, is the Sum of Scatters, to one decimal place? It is 6.6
